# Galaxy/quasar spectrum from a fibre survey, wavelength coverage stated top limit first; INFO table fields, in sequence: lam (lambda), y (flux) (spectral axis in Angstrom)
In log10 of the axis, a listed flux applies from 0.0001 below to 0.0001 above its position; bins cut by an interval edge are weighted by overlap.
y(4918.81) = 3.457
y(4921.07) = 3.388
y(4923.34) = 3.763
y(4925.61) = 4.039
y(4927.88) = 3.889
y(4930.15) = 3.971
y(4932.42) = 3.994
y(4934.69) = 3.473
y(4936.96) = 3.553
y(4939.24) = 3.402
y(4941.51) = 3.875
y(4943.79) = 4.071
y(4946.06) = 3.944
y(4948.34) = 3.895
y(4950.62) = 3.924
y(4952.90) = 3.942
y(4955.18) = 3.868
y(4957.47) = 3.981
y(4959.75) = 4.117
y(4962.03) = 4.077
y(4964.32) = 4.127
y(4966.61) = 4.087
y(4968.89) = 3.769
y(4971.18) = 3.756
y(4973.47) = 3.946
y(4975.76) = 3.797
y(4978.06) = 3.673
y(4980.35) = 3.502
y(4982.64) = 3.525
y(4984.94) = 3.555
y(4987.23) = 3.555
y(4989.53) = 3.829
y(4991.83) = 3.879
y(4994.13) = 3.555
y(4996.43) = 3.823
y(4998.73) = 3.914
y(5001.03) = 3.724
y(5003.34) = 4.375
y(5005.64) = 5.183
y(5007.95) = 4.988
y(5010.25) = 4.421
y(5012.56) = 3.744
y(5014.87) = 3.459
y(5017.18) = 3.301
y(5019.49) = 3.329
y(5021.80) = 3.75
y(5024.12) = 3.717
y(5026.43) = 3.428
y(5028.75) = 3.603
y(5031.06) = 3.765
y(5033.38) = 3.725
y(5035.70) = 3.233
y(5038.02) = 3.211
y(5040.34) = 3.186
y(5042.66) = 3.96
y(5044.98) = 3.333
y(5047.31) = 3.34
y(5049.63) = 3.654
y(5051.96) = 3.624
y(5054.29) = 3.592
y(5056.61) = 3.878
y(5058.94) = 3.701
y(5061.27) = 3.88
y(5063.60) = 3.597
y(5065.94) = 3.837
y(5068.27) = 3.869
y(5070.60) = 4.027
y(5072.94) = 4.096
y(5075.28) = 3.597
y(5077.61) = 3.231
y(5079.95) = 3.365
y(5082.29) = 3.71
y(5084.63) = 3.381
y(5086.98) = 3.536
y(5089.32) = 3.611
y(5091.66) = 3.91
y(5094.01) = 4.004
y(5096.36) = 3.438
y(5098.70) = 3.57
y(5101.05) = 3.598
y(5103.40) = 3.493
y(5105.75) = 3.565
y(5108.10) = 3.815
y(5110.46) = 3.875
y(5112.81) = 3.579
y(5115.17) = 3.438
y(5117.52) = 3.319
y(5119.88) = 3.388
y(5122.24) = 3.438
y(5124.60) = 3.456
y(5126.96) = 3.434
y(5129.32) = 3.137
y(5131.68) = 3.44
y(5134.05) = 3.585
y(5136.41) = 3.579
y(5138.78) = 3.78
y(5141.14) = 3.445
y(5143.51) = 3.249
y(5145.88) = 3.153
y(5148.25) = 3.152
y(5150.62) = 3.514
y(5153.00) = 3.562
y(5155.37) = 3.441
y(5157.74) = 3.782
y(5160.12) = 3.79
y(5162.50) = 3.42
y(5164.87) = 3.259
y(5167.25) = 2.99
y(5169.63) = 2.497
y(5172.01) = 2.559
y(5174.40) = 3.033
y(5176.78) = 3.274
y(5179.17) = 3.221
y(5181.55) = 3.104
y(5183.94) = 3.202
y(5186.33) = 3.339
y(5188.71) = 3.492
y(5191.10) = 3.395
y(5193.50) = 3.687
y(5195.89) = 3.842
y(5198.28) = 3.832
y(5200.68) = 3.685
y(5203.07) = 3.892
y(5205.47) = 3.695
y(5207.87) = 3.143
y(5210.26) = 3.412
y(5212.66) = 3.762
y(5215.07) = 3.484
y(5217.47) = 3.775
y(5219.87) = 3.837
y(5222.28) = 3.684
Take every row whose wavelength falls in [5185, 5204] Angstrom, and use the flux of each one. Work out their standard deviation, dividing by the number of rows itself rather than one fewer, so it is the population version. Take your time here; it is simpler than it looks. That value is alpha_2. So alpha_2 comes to 0.199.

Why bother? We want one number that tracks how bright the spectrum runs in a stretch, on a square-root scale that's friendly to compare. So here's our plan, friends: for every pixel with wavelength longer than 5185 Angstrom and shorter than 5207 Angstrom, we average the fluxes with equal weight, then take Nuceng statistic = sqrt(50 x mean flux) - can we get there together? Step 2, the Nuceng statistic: 13.5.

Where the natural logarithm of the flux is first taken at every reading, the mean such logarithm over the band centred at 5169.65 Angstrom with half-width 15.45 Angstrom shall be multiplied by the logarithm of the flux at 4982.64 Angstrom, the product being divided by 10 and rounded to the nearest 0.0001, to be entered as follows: 0.1456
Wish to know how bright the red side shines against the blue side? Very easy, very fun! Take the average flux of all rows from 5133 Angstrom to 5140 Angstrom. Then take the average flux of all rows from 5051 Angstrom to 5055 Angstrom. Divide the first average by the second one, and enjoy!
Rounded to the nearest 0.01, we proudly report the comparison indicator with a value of 1.01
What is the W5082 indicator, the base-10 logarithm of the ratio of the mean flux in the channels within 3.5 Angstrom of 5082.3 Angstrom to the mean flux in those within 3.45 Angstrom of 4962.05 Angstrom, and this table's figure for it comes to -0.071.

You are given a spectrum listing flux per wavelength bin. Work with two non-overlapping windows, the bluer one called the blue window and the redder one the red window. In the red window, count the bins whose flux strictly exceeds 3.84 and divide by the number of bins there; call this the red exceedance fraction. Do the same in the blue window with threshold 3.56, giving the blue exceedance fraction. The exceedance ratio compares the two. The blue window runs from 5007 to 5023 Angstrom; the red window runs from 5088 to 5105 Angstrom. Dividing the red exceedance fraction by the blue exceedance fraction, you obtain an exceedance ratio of 0.50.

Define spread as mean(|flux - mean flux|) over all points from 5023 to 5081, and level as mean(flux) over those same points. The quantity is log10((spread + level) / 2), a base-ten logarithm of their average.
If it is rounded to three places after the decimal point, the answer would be 0.283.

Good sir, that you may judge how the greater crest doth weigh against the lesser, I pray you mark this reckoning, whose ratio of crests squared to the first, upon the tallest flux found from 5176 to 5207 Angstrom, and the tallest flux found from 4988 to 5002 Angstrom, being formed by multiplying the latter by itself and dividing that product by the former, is 3.9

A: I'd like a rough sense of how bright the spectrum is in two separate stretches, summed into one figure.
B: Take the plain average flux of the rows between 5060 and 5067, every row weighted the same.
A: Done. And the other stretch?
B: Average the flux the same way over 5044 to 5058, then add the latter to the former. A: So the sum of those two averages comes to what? 7.34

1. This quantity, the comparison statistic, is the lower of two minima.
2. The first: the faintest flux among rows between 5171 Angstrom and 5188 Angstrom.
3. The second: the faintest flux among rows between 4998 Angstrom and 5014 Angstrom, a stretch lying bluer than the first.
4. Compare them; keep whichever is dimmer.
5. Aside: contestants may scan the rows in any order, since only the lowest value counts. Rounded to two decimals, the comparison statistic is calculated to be 2.56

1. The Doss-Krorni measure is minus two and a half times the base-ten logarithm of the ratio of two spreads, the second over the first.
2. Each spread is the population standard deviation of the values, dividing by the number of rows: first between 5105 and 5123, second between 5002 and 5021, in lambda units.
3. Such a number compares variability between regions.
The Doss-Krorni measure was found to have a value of -1.43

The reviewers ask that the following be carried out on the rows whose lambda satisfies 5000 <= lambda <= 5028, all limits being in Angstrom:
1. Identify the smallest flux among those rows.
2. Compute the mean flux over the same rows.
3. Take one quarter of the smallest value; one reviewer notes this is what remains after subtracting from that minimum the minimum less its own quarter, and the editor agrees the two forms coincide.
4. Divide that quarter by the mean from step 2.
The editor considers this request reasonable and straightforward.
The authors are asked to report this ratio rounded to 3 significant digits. 0.209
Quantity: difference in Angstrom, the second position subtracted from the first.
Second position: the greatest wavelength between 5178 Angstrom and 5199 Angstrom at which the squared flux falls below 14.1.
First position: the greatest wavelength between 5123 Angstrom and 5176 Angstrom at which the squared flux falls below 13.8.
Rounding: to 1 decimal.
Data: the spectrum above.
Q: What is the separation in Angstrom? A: -19.1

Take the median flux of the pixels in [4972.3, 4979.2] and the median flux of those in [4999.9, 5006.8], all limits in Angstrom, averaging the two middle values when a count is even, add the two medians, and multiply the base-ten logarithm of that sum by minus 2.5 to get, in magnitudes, -2.28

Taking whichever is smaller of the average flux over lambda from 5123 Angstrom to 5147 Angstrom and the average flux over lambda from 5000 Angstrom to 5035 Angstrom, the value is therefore 3.4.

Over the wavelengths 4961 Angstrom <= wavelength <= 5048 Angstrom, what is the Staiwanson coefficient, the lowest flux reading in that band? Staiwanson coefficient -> 3.186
